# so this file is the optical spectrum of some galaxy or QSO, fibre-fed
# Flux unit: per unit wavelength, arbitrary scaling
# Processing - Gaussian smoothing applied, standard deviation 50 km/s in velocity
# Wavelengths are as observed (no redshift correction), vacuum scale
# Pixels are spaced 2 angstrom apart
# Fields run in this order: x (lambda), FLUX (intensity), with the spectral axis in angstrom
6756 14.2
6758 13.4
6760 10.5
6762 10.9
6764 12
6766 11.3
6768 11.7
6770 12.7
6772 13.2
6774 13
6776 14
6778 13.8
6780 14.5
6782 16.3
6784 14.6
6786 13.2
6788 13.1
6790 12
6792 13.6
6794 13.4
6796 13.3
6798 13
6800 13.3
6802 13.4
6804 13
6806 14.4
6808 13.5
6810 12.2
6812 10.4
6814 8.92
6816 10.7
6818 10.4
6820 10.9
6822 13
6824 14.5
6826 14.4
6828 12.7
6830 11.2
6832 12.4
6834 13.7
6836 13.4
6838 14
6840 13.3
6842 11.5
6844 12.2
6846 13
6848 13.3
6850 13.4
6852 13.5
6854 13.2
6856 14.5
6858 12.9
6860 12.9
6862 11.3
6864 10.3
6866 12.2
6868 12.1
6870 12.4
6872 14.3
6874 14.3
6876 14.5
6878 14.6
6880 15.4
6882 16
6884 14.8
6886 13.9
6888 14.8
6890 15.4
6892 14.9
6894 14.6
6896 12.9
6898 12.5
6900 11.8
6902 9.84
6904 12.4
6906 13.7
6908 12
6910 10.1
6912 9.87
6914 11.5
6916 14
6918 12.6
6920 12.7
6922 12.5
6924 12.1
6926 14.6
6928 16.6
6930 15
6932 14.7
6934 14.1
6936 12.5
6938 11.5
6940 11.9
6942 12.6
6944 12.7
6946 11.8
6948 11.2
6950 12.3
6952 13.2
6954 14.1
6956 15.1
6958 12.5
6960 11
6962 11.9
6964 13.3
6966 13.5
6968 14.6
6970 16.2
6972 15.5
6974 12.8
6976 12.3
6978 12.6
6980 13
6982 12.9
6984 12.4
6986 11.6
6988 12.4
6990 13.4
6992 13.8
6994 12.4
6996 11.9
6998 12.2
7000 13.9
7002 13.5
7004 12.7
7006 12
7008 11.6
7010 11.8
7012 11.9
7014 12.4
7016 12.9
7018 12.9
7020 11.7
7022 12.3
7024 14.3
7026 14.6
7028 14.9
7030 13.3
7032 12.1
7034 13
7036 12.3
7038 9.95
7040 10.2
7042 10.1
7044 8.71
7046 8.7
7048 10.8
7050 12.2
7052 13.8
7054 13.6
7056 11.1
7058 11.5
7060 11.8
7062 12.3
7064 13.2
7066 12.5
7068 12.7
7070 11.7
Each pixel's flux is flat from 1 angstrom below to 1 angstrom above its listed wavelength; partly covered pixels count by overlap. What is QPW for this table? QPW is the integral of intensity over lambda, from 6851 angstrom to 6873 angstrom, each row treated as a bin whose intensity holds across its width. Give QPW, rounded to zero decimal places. 279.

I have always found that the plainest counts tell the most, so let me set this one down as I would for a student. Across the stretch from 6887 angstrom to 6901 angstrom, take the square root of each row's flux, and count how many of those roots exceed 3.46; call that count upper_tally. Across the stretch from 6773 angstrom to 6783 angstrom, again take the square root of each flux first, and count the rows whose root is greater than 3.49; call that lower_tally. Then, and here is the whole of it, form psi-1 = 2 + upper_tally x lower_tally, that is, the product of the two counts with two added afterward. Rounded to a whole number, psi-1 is 32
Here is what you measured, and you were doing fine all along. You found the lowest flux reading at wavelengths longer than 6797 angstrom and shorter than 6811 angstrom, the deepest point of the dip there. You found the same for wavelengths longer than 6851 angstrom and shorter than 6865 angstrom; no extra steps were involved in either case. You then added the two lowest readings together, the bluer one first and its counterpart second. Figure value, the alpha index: 22.5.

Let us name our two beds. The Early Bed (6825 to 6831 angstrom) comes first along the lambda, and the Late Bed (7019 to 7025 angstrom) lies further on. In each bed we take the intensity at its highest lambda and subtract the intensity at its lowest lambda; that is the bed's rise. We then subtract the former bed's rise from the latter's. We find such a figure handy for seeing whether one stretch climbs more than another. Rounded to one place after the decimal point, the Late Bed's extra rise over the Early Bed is 5.8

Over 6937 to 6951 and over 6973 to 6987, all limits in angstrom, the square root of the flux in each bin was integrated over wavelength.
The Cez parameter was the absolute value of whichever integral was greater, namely 50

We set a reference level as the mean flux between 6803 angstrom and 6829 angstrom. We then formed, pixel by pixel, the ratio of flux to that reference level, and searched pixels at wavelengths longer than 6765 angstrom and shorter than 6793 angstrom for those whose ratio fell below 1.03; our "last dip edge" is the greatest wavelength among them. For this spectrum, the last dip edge 6790 angstrom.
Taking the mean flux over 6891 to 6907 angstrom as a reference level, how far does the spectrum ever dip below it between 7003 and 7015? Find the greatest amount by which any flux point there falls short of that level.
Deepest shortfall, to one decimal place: 1.2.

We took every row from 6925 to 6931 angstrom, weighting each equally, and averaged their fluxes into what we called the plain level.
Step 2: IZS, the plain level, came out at 15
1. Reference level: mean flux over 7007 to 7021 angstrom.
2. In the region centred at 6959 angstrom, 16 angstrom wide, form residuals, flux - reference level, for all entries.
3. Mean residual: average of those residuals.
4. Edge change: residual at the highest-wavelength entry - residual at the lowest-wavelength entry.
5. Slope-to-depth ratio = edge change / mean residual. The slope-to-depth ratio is 0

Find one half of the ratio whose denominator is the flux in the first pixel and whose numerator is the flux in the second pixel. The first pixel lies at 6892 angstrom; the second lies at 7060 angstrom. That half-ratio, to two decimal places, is 0.40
